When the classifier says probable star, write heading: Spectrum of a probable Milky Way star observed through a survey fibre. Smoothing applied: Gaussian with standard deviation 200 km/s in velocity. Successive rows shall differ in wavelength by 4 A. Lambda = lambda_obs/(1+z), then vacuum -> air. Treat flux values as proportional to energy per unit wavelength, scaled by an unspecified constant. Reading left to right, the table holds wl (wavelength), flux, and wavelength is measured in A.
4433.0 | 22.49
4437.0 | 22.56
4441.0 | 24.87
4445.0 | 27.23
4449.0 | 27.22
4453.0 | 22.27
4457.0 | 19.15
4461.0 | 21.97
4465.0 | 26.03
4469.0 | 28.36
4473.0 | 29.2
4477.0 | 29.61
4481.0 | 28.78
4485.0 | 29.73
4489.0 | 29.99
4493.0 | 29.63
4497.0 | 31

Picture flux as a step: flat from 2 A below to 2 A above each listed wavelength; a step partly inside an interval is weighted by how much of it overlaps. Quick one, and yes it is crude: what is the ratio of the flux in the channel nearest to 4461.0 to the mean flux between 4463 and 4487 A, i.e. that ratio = 0.77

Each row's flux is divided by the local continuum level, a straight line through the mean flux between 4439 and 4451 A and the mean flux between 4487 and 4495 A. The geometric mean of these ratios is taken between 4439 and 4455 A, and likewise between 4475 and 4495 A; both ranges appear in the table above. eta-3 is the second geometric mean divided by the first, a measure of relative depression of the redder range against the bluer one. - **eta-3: 1.06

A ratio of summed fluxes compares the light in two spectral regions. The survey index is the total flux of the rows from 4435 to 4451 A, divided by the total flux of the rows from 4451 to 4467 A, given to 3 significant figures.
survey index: 1.14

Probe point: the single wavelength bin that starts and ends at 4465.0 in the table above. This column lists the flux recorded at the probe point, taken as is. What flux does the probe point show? 26.03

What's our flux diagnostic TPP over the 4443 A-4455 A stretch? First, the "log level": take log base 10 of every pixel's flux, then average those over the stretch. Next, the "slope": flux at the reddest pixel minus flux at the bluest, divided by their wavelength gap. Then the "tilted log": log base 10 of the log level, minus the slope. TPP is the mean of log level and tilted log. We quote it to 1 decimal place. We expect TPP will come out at 1.1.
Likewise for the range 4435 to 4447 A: 0.5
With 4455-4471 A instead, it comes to 0.4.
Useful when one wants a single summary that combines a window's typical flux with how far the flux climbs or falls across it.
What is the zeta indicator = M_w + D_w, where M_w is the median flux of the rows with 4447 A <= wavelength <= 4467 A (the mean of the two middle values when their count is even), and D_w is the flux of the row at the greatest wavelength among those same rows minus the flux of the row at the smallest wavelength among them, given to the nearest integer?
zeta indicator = 21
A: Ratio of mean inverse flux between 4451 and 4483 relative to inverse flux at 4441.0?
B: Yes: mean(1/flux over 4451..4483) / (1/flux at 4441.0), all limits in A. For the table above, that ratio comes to 0.992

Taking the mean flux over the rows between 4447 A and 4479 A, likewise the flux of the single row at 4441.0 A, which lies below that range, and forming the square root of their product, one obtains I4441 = 25.2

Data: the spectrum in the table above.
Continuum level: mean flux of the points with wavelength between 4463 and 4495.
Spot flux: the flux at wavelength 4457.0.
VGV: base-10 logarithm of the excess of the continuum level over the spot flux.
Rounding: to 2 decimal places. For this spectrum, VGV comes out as 0.99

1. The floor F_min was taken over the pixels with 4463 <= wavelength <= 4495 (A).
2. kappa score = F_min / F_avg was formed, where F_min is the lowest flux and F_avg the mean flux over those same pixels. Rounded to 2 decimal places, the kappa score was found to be 0.90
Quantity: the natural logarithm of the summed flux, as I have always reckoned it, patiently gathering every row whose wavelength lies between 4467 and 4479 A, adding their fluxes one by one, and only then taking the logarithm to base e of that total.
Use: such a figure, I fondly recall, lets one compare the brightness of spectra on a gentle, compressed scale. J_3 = 4.47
